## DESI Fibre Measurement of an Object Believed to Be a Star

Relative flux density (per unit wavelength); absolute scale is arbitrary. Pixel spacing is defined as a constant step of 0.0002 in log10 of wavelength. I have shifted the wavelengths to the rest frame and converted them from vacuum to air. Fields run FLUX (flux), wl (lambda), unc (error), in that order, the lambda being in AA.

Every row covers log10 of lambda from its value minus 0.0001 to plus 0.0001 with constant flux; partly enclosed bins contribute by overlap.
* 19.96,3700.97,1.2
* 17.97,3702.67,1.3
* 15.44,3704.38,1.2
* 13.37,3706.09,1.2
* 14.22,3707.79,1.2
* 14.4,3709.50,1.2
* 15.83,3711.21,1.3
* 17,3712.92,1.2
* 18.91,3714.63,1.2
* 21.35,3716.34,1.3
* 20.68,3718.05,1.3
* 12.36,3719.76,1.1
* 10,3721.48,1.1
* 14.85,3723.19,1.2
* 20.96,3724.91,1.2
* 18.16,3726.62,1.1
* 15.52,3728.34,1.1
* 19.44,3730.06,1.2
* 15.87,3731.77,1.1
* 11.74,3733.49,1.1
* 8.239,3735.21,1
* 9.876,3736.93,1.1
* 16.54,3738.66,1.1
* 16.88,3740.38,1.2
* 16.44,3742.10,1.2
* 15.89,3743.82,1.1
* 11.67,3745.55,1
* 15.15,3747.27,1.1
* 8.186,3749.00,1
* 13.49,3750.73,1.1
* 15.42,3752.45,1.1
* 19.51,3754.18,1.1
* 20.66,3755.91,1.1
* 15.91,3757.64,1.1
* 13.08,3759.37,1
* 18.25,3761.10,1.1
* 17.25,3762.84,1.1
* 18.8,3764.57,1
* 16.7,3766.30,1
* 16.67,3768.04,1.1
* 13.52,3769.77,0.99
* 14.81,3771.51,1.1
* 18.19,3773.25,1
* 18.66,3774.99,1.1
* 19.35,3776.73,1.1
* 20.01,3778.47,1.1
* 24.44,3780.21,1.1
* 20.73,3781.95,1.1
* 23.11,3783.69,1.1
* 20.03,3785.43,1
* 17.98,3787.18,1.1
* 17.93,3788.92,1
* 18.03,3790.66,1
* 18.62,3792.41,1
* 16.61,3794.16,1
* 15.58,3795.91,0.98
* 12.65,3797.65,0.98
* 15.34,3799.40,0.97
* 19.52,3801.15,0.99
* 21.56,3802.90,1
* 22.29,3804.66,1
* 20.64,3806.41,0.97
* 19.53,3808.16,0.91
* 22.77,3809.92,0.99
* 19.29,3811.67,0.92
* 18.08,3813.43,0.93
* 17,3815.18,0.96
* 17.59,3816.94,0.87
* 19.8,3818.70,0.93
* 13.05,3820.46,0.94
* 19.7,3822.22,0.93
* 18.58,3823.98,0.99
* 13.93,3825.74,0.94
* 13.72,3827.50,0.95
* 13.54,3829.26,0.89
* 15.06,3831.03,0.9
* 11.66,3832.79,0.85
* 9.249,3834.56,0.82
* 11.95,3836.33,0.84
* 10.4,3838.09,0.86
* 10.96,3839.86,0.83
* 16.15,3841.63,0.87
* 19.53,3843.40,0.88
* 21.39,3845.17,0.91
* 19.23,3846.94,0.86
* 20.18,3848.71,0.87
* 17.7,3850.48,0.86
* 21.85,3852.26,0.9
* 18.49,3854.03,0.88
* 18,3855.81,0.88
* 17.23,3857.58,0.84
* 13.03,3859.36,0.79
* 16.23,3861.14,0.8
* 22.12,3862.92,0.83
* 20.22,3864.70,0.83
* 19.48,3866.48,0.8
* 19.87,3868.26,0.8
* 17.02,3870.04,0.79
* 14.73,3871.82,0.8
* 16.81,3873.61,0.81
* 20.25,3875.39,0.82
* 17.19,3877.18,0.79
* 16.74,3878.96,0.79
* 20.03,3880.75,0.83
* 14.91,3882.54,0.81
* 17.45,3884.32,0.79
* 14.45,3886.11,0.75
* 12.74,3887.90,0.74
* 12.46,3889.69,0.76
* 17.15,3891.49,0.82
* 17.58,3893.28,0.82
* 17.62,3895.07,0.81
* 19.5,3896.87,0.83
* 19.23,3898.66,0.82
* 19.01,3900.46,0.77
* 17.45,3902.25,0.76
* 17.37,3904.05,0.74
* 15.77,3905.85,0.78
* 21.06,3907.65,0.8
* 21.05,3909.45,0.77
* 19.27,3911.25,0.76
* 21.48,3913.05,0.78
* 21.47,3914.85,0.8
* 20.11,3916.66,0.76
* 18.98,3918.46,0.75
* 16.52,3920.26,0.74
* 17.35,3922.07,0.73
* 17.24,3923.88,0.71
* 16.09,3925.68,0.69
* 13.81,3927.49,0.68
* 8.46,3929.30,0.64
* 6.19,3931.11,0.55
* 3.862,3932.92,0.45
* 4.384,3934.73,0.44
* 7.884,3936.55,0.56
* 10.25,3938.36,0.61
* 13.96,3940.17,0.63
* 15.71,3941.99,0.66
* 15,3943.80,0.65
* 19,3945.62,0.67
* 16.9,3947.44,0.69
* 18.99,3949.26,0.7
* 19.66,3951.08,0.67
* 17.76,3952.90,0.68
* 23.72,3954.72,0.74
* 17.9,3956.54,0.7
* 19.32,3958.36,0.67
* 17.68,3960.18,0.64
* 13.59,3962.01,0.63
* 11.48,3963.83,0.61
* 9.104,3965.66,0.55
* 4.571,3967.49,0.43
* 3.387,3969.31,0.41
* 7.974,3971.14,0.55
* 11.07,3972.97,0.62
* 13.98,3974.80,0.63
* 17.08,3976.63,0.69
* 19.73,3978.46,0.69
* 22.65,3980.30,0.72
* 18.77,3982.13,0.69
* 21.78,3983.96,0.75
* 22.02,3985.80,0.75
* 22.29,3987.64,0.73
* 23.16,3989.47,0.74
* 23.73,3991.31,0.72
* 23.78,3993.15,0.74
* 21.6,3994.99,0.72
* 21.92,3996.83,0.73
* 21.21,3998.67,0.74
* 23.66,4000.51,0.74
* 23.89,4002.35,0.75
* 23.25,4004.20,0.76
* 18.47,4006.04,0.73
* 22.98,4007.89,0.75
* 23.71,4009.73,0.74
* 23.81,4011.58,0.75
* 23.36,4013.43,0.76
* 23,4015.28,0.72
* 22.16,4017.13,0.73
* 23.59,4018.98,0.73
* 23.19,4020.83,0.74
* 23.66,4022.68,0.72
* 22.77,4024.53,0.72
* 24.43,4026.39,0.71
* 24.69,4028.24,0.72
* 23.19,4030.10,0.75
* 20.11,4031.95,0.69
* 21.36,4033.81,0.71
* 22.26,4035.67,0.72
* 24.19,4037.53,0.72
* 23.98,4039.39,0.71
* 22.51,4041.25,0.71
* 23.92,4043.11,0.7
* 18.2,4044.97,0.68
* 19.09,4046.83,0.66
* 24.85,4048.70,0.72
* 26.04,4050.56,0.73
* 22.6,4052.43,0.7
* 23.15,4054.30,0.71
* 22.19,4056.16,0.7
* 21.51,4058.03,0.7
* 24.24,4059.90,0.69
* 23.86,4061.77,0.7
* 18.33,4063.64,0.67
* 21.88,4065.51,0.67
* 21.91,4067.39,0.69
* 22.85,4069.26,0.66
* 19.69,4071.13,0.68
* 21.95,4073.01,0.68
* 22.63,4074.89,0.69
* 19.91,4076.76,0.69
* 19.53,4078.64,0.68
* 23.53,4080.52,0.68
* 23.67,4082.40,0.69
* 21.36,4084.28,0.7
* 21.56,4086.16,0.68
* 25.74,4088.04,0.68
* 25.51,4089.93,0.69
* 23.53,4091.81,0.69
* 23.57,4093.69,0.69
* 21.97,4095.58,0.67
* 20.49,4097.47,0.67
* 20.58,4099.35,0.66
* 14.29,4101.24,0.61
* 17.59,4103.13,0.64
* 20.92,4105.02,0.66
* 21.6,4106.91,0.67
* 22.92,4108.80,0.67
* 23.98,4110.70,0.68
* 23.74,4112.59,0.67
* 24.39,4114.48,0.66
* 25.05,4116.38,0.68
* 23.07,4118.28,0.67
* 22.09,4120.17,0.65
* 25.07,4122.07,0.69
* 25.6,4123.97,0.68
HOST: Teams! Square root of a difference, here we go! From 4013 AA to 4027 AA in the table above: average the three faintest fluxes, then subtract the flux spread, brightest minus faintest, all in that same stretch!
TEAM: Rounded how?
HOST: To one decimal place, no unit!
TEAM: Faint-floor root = 4.5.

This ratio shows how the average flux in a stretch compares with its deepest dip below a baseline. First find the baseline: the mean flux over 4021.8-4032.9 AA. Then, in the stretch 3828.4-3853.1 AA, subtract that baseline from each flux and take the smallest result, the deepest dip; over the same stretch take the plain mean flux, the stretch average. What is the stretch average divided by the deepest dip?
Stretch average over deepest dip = -1.13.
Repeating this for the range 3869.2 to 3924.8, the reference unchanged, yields -1.66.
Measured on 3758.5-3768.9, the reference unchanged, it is -1.67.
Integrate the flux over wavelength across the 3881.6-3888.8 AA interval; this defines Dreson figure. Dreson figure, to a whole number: 107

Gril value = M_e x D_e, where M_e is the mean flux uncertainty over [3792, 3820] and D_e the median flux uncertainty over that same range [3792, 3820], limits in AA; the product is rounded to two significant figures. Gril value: 0.94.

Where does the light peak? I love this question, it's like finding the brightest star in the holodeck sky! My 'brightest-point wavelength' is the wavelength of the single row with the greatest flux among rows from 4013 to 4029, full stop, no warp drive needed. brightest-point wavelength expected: 4028.24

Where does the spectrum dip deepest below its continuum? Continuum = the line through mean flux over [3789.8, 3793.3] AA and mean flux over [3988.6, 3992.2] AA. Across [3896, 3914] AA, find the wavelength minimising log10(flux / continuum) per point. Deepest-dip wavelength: 3905.85 AA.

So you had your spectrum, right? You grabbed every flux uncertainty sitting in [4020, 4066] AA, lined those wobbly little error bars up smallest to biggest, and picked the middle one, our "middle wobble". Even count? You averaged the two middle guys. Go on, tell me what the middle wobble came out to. 0.71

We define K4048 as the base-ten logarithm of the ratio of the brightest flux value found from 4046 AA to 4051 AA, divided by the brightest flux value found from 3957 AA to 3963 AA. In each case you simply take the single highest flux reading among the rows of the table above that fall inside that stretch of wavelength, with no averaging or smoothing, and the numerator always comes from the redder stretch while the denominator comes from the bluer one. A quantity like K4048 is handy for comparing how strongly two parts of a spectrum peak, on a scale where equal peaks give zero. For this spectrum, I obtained 0.130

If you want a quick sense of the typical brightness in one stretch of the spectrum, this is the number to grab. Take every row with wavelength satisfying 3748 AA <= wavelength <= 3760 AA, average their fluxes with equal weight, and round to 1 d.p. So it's 15.2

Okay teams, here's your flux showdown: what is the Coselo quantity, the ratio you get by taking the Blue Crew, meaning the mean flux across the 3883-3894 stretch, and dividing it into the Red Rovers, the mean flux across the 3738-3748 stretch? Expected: 1.01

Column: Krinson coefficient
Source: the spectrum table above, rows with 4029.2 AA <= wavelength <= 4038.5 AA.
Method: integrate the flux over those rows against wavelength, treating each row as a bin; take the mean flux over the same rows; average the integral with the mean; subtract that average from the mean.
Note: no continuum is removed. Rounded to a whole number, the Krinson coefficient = -92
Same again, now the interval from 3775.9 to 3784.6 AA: -83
